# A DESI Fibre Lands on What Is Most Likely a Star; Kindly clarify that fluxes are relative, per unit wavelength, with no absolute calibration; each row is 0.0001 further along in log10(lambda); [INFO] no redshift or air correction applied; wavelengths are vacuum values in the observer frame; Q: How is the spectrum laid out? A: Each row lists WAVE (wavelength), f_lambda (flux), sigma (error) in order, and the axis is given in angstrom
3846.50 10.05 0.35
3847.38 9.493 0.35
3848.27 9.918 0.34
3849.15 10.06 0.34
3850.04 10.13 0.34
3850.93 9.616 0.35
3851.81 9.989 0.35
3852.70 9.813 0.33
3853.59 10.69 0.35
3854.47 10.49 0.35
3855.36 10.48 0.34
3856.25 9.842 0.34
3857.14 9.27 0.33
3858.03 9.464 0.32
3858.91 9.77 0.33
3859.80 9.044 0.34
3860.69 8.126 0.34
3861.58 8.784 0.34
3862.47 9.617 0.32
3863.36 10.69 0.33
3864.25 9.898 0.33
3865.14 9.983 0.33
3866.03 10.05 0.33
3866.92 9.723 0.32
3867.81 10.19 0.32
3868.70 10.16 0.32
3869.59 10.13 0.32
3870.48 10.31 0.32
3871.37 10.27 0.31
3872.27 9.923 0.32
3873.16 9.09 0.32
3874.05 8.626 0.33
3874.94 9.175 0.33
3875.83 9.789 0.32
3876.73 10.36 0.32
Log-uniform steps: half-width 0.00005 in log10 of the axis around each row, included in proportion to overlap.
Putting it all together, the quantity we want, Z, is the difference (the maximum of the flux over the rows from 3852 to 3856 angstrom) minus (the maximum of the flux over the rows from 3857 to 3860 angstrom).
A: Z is 0.92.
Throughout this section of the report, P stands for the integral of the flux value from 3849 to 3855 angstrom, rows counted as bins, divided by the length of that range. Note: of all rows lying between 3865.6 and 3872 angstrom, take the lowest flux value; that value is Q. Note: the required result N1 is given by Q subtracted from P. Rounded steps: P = 10.1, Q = 9.723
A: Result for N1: 0.40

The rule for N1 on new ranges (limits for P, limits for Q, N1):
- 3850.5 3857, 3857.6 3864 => 1.97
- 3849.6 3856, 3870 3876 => 1.54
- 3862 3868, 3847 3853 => 0.51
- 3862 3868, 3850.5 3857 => 0.39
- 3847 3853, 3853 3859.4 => 0.59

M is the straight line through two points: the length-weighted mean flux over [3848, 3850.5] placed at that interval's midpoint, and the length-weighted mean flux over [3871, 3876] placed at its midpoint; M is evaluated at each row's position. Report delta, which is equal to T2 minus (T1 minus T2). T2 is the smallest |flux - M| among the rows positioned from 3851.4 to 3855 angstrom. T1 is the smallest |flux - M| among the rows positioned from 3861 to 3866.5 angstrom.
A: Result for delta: -0.1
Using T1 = 0.10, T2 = 0.01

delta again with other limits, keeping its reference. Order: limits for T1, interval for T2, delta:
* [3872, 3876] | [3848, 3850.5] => -0.2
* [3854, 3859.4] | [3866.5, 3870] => 0.2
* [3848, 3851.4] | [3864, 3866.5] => 0.4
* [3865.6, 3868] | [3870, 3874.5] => 0.6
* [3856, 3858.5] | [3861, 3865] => 0.2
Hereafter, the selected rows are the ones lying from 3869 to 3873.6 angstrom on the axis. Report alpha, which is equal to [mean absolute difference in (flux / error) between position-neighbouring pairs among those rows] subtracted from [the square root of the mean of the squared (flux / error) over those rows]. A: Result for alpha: 29.8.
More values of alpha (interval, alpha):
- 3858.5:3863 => 24.3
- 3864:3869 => 30.4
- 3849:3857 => 28.4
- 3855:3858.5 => 28.0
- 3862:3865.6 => 29.0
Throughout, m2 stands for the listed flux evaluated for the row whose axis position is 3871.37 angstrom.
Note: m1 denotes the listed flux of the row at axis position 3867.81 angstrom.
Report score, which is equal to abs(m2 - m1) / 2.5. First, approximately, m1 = 10.19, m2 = 10.27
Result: 0.03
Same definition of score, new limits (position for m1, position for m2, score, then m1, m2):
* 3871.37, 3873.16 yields 0.47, 10.27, 9.09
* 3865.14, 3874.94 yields 0.32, 9.983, 9.175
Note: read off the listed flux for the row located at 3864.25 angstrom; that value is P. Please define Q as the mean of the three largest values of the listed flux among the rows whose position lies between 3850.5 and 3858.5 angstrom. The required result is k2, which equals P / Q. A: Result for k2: 0.94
